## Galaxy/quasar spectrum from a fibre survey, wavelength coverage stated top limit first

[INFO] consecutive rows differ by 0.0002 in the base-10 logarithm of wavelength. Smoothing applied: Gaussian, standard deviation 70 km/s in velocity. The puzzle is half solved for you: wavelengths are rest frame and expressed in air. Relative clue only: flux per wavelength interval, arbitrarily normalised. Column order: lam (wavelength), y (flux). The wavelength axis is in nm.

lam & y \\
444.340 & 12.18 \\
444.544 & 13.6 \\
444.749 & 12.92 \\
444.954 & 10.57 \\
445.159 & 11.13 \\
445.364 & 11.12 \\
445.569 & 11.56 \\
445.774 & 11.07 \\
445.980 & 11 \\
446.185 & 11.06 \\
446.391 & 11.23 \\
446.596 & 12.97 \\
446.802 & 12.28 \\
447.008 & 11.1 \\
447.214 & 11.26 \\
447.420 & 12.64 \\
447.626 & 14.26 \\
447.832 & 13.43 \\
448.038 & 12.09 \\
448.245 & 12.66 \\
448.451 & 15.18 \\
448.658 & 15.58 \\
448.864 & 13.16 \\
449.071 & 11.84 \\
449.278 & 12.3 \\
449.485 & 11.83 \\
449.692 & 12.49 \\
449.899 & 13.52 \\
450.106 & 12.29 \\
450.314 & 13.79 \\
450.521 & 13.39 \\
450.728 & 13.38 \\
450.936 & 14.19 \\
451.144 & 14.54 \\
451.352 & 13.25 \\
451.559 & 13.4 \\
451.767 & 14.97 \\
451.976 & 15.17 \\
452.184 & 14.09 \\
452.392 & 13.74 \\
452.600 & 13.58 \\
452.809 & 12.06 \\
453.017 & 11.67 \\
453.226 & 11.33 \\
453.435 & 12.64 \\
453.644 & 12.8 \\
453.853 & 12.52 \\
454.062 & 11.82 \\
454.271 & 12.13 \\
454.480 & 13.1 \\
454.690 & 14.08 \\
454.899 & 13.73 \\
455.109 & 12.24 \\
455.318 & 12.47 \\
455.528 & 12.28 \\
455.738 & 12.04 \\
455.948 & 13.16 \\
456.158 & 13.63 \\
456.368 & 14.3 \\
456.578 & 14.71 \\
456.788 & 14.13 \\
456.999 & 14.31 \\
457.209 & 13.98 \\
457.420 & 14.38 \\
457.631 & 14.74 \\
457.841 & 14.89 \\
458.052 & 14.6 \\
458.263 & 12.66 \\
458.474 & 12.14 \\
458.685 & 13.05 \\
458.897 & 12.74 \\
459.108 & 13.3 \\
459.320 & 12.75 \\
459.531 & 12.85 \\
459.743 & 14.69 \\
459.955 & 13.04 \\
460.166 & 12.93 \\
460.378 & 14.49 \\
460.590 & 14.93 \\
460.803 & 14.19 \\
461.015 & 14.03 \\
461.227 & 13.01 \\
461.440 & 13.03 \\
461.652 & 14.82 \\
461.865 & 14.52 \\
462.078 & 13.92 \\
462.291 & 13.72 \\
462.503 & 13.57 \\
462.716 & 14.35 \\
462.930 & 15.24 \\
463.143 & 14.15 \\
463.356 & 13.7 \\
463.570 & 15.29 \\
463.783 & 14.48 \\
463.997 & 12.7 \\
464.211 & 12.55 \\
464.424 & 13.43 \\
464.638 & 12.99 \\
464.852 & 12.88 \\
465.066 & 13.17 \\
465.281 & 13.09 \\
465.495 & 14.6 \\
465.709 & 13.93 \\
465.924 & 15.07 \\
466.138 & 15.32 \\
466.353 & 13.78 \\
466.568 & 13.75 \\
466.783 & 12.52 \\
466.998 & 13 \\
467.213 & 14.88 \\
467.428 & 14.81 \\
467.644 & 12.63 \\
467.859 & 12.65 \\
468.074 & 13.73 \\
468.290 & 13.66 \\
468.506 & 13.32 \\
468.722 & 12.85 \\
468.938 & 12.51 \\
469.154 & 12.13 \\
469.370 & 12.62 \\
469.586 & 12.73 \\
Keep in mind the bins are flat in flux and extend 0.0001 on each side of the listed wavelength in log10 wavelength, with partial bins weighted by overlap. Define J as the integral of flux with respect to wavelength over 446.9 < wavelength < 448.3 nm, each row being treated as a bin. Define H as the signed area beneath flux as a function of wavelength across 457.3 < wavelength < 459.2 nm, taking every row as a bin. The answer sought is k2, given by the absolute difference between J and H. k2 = 8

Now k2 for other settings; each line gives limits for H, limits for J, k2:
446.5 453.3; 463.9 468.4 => 28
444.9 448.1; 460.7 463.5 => 1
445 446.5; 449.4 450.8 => 1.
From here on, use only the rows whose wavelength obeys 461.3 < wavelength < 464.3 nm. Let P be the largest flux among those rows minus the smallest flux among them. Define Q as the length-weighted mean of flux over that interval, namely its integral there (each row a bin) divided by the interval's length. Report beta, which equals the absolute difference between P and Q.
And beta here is 11.3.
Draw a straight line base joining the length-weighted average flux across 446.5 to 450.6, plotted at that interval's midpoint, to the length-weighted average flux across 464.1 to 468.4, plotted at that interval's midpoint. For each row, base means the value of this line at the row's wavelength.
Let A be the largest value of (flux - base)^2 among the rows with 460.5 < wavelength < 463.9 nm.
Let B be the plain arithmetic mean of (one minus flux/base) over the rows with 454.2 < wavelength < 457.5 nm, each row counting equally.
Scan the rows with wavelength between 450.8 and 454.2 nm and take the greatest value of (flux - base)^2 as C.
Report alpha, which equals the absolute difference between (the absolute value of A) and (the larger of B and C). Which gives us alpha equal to 1.4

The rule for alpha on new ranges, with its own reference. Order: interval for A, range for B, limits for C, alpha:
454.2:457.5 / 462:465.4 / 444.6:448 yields 2.6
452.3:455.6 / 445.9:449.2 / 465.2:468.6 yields 0.2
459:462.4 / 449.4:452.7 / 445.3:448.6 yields 2.8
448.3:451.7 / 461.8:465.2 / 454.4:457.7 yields 5.0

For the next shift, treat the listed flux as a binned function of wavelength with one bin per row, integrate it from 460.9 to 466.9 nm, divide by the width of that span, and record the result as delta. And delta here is 13.8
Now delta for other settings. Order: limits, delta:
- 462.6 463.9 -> 14.5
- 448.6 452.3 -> 13.5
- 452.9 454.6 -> 12.3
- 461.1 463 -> 14.0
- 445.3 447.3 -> 11.5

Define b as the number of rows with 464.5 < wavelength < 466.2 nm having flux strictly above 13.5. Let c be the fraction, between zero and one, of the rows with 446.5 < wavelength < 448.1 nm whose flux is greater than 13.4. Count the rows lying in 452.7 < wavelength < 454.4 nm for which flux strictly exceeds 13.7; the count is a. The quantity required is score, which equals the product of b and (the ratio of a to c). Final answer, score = 0.0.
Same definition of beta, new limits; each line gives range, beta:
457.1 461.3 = 10.9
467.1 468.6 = 11.4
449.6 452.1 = 10.8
